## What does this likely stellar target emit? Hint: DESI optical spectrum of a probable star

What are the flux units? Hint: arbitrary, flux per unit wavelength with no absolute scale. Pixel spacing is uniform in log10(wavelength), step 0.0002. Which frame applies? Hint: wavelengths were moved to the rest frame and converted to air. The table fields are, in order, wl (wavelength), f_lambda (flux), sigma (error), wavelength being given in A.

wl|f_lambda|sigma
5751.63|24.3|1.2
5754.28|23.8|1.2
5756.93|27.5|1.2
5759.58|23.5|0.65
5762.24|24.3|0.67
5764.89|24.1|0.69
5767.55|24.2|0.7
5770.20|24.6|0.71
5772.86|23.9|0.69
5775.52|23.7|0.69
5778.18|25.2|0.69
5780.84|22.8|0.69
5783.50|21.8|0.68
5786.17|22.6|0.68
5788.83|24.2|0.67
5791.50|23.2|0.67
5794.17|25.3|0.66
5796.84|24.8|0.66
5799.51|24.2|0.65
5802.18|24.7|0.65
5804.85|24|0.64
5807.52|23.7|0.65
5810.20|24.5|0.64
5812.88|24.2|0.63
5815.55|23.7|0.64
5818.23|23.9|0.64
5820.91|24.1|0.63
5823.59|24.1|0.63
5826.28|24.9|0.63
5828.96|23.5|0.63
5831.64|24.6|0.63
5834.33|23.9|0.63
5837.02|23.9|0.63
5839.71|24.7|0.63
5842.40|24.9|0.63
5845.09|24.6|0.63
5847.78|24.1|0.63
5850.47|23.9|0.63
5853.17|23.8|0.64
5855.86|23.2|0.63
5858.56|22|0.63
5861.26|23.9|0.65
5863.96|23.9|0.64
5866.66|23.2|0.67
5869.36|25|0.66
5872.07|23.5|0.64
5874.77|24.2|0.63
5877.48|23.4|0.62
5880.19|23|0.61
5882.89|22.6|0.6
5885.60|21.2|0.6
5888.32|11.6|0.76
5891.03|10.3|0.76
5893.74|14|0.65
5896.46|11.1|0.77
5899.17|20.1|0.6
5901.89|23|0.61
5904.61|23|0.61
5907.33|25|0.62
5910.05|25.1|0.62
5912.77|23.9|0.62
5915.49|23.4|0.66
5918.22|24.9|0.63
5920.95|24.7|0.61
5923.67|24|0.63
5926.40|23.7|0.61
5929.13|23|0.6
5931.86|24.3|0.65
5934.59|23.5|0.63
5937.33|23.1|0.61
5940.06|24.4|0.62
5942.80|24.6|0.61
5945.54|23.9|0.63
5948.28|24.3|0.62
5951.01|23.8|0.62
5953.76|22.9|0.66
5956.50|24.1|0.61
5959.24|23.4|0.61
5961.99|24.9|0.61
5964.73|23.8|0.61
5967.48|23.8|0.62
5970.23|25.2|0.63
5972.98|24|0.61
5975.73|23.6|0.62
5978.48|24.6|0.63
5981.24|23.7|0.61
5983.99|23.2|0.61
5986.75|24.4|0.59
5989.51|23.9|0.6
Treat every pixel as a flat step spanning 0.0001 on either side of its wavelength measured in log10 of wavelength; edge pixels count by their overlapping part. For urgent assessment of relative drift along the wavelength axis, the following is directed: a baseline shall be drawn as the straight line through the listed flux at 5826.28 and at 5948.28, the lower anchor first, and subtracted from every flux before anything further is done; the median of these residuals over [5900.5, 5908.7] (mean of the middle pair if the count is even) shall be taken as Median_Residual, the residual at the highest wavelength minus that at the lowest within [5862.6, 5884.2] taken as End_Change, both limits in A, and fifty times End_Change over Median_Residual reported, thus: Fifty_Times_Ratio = 40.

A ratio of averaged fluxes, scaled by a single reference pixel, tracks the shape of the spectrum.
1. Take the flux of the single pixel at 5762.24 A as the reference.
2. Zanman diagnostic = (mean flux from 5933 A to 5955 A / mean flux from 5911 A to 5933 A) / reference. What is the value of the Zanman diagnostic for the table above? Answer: 0.041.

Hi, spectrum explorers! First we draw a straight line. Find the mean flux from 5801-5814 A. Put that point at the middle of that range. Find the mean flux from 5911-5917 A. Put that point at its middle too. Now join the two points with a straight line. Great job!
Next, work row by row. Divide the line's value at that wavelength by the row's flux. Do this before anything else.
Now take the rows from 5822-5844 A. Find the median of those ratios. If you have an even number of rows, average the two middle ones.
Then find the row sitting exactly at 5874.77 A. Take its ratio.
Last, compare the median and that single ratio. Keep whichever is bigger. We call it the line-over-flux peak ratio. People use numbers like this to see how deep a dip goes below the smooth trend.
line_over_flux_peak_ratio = 0.99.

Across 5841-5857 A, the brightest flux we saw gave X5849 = 24.9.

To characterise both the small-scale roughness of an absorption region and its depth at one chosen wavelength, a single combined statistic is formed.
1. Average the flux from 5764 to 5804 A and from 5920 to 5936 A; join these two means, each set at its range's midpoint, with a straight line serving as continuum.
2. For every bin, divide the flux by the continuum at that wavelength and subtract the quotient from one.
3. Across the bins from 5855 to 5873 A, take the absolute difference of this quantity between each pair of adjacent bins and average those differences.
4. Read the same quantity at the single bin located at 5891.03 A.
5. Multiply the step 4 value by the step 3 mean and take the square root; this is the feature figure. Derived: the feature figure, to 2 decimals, 0.17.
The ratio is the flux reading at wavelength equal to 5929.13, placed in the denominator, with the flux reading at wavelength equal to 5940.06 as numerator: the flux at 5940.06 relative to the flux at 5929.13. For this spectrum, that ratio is 1.06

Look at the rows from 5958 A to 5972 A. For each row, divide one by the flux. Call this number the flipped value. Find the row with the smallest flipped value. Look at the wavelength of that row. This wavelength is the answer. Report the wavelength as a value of 5970.23 A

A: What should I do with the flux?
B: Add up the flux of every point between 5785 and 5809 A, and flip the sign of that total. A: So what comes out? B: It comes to -217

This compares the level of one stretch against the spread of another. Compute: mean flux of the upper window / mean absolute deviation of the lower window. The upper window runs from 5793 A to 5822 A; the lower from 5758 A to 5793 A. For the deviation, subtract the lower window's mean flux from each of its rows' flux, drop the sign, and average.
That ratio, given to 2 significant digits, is 34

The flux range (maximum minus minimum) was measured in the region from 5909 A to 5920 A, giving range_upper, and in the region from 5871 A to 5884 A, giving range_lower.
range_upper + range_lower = 3.3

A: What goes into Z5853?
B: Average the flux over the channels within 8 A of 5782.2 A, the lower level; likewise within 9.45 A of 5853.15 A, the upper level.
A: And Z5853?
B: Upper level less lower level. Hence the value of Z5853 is 0.3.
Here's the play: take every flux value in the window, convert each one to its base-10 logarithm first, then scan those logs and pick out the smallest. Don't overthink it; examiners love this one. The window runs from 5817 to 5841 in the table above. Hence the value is 1.4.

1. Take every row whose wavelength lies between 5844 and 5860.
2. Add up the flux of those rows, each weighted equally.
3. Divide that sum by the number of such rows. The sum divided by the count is 23.6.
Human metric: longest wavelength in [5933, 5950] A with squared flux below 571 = 5937.33 A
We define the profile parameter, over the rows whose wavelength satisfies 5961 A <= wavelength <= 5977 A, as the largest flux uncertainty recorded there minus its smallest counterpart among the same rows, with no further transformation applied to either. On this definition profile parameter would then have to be 0.02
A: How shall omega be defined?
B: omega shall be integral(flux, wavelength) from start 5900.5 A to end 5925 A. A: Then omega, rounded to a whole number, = 591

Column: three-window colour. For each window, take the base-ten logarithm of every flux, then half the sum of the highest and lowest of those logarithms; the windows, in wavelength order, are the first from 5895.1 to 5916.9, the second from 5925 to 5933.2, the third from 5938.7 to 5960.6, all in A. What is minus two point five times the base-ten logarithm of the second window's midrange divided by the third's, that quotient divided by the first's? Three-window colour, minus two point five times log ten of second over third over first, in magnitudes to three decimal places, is 0.219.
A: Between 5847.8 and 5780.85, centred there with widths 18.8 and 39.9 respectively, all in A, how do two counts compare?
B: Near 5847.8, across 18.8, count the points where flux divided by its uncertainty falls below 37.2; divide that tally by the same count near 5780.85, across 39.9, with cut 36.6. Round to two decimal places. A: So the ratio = 0.17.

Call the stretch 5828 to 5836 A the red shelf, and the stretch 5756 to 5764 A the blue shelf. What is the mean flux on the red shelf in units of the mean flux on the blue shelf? 0.96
